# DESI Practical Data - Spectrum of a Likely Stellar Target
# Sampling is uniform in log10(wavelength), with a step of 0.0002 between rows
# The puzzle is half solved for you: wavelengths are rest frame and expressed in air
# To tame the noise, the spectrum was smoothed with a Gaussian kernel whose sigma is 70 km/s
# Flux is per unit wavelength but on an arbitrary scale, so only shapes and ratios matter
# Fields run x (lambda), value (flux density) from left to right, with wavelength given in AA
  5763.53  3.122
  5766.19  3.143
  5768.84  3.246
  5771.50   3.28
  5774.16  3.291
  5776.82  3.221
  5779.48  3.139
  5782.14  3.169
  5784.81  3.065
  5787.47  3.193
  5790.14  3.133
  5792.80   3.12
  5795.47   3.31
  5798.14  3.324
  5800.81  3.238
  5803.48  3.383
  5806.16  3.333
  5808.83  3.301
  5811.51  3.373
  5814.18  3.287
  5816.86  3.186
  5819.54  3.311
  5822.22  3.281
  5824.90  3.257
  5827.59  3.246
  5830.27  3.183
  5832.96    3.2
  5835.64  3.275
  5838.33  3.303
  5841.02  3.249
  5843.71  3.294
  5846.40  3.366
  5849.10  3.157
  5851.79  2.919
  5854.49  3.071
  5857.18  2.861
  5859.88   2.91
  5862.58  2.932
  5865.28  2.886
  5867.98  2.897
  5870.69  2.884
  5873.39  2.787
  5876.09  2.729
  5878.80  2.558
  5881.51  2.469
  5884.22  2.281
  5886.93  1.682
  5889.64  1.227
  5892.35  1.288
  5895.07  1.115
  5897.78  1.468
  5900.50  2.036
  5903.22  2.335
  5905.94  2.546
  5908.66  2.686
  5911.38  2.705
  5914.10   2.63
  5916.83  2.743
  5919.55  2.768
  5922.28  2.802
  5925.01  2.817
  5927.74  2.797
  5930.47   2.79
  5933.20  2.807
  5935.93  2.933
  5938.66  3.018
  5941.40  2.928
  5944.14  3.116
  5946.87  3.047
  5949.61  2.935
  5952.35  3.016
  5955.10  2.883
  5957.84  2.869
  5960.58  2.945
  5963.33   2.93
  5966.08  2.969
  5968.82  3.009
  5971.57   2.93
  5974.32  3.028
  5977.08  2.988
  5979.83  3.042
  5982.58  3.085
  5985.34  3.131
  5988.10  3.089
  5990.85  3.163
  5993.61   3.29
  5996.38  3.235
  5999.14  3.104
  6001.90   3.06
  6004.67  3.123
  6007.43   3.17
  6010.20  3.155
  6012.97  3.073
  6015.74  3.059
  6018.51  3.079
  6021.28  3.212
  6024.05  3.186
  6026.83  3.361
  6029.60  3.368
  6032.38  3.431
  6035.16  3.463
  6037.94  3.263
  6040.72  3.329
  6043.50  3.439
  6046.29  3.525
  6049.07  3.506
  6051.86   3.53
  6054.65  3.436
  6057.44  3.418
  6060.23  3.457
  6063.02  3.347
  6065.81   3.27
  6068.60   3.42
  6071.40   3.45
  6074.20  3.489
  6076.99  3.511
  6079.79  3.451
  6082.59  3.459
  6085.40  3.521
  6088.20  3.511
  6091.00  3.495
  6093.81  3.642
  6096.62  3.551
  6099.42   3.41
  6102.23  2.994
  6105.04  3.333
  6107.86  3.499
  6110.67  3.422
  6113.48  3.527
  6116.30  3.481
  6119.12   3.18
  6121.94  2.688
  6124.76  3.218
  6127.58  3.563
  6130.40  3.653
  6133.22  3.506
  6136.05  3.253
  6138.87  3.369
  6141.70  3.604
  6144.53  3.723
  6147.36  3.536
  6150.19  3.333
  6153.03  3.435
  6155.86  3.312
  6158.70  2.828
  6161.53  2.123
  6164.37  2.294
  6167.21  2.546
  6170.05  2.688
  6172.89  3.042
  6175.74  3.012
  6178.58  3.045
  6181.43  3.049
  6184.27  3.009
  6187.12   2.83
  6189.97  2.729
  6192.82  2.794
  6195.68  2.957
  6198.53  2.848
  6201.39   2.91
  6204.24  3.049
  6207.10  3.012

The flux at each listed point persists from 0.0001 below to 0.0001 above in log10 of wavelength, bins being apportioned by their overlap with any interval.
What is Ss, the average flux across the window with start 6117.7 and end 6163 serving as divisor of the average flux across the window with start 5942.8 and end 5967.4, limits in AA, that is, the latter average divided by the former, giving 0.91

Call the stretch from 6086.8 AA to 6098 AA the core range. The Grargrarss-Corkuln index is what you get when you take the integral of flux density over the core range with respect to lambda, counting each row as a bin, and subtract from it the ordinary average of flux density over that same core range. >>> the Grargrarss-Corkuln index 36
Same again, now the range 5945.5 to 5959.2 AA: 37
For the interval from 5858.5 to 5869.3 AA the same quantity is 28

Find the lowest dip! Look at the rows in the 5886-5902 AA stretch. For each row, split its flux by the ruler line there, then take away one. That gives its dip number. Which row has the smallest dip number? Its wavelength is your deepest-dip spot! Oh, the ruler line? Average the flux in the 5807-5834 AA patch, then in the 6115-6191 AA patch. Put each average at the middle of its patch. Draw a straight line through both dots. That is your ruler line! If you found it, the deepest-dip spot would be 5895.07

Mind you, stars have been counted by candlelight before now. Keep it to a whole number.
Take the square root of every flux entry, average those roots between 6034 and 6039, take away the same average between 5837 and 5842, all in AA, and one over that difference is 42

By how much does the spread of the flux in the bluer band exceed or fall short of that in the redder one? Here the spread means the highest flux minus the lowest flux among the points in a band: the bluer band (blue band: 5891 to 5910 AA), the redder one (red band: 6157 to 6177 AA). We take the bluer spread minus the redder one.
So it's 0.65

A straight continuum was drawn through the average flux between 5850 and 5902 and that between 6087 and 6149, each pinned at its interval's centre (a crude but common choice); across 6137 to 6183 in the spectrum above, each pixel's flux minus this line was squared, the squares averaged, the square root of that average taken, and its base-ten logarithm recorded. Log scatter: -0.1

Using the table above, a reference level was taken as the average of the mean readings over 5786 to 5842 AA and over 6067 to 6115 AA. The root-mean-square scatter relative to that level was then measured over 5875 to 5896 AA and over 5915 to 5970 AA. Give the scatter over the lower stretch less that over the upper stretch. 1.1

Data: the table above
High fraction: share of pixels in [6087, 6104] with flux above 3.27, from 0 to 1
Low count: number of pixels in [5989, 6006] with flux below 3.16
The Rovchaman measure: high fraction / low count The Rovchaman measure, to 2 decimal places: 0.28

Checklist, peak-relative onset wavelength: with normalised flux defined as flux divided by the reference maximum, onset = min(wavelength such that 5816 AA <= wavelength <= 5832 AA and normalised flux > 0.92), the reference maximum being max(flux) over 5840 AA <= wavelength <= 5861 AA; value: 5816.86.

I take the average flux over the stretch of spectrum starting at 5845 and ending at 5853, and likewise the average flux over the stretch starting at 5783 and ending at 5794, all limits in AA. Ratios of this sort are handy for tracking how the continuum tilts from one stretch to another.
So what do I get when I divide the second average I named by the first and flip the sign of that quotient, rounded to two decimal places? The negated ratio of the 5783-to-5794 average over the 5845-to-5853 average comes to -0.99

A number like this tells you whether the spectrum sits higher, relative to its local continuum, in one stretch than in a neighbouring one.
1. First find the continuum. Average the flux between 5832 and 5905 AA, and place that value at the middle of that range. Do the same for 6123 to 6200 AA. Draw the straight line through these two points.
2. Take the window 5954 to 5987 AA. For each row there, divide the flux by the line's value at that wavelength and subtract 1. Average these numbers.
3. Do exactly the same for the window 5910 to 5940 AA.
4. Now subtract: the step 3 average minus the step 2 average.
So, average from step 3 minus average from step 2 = -0.038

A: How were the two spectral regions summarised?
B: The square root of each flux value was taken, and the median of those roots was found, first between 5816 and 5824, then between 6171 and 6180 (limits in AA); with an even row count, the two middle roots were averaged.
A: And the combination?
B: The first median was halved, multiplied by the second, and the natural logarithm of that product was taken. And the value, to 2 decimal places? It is 0.46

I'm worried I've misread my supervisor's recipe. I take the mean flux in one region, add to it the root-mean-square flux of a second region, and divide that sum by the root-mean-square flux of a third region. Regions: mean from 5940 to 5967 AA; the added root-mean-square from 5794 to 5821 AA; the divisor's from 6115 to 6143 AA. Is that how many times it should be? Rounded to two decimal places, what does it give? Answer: 1.86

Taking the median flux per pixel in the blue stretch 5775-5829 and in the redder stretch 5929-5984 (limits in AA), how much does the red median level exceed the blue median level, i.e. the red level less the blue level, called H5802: -0.29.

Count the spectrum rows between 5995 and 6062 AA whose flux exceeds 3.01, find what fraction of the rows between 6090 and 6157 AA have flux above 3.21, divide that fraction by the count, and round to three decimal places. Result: 0.036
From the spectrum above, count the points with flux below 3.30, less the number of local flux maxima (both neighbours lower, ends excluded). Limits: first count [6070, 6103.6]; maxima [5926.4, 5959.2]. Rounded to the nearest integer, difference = -2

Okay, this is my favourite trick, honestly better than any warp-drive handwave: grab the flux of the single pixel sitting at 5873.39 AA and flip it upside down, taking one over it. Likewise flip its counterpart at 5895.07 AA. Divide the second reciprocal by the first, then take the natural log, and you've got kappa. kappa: 0.9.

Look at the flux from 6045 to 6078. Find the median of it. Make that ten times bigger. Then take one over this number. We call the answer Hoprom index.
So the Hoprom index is 0.0290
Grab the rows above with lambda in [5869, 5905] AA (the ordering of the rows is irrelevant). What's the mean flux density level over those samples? 2.1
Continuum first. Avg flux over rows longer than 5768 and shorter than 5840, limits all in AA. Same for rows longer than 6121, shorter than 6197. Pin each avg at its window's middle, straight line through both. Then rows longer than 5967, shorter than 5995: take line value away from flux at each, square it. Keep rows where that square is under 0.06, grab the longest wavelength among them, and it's 5993.61 AA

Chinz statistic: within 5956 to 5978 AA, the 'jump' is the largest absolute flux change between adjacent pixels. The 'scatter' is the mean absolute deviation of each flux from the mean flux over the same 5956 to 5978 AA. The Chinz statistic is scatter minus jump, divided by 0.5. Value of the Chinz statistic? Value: -0.12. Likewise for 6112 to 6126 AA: -0.60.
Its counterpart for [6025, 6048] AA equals -0.27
